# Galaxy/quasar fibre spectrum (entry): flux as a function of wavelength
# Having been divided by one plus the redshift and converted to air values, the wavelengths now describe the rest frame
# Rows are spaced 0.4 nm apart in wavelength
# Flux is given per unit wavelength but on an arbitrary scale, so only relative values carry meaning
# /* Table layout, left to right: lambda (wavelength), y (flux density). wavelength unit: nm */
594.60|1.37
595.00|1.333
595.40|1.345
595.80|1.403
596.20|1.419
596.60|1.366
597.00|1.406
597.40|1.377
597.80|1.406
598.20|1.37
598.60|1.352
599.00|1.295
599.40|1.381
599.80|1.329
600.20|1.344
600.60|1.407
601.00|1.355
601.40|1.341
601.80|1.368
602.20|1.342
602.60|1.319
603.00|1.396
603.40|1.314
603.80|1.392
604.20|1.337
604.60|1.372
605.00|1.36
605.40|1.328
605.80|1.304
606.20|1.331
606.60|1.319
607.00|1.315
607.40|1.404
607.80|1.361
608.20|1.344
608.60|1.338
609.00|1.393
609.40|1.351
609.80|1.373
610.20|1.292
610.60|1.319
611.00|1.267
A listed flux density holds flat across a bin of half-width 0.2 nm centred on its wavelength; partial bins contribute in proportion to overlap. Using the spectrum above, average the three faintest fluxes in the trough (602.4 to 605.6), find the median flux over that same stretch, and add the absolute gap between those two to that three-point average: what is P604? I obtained 1.35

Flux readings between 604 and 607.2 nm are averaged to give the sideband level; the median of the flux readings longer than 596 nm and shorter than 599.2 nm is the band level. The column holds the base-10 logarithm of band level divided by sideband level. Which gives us 0.0129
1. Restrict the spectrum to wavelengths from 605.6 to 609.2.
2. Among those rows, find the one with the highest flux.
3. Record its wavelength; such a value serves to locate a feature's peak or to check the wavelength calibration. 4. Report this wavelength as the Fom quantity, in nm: 607.40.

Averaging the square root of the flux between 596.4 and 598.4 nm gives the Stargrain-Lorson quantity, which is 1.18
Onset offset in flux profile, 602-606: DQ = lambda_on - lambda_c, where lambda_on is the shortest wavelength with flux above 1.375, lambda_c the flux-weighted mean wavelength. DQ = -0.99 nm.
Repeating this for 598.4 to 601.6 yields -0.61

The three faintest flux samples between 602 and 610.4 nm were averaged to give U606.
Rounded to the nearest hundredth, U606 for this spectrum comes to 1.30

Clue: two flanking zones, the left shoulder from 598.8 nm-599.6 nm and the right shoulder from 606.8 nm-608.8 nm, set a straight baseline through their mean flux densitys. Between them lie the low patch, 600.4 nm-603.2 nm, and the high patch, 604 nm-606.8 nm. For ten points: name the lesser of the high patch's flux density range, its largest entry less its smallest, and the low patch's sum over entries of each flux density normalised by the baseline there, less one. 0.068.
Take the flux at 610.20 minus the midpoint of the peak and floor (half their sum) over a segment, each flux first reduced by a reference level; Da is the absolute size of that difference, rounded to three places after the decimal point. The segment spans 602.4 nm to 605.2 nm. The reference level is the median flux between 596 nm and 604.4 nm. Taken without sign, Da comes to 0.063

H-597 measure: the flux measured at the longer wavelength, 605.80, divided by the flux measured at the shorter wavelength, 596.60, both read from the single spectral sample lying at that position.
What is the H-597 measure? 0.95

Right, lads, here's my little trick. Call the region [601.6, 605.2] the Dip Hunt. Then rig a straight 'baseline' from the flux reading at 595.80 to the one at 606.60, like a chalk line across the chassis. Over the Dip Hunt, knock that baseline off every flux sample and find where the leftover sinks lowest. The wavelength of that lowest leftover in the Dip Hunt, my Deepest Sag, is 602.60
